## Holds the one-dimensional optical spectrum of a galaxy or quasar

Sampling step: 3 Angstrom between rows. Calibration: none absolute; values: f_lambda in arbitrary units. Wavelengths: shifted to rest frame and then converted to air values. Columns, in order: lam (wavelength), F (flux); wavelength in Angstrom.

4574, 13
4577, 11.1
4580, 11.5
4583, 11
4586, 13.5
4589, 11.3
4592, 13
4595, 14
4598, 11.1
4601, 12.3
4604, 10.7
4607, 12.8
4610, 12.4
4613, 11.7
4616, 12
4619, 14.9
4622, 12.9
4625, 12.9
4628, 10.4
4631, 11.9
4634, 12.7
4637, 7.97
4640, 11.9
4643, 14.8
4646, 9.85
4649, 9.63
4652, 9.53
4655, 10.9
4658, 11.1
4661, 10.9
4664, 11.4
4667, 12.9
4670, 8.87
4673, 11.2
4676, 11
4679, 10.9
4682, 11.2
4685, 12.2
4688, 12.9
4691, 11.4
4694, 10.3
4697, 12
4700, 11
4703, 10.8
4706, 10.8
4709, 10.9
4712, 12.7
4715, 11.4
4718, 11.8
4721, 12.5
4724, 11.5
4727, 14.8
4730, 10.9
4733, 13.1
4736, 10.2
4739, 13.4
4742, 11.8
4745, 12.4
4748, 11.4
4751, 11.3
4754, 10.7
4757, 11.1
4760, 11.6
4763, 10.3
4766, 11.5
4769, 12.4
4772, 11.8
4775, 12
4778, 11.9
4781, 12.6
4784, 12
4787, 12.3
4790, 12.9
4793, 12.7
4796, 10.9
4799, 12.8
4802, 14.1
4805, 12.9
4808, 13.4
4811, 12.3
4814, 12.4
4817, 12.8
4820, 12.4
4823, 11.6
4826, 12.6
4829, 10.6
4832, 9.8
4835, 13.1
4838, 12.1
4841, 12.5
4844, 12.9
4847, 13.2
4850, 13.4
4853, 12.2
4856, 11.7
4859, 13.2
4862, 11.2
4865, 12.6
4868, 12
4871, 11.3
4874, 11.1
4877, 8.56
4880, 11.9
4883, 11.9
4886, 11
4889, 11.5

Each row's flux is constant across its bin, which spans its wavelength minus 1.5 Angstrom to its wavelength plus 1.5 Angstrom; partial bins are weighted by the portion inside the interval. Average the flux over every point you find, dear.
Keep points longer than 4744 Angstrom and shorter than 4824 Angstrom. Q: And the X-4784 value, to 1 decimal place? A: 12.1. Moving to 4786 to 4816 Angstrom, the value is 12.7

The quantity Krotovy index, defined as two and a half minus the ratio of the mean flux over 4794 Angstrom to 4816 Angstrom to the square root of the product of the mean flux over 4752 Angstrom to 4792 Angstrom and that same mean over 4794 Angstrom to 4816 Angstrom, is 1.46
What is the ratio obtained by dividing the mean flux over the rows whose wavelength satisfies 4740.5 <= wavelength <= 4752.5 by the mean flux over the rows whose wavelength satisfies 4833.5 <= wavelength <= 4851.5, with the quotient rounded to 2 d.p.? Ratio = 0.91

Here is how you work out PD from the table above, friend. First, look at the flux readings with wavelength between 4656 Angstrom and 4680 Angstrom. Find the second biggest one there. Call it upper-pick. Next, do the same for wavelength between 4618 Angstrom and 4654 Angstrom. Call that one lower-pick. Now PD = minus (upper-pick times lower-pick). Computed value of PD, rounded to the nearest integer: -169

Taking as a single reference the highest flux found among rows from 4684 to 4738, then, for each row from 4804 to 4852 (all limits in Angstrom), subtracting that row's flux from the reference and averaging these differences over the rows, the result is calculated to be 2.43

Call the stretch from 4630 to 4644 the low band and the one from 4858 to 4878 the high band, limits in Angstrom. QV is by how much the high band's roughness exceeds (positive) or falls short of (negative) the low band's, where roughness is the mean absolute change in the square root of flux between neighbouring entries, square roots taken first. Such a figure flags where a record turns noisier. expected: -0.3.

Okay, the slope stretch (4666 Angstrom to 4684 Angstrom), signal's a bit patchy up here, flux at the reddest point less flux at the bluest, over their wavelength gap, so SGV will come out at -0.11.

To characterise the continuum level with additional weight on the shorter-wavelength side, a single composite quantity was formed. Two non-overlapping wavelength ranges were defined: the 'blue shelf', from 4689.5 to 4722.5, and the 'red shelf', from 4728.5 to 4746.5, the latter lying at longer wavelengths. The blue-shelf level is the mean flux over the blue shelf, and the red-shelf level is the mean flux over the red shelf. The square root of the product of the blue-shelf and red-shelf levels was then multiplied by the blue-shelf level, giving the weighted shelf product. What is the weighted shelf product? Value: 133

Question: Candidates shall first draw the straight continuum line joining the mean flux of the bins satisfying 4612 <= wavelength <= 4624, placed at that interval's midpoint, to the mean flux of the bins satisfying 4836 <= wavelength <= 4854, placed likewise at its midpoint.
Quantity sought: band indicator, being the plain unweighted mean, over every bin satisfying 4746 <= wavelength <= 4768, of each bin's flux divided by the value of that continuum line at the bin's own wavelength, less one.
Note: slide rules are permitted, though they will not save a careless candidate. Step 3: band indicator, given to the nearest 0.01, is -0.13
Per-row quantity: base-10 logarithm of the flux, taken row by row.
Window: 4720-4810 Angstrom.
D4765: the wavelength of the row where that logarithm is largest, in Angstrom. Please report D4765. 4727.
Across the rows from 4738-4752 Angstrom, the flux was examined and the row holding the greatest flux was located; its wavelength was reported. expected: 4739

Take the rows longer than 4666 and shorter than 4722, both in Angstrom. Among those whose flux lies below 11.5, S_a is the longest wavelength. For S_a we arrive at 4715 Angstrom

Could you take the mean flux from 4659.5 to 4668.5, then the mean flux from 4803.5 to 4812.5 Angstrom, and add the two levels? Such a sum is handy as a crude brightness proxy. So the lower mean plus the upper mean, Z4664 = 24.6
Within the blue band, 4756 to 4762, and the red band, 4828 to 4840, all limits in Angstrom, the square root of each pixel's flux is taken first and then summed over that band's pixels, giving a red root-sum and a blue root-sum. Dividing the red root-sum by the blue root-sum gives 2.00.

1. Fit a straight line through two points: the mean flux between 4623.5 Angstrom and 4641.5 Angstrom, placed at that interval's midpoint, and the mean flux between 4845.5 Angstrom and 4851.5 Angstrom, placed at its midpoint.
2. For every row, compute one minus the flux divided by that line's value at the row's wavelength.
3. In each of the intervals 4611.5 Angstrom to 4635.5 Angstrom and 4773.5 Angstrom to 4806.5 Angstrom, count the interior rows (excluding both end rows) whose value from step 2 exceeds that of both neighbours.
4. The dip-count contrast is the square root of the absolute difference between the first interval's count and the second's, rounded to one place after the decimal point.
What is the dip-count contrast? 1.4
